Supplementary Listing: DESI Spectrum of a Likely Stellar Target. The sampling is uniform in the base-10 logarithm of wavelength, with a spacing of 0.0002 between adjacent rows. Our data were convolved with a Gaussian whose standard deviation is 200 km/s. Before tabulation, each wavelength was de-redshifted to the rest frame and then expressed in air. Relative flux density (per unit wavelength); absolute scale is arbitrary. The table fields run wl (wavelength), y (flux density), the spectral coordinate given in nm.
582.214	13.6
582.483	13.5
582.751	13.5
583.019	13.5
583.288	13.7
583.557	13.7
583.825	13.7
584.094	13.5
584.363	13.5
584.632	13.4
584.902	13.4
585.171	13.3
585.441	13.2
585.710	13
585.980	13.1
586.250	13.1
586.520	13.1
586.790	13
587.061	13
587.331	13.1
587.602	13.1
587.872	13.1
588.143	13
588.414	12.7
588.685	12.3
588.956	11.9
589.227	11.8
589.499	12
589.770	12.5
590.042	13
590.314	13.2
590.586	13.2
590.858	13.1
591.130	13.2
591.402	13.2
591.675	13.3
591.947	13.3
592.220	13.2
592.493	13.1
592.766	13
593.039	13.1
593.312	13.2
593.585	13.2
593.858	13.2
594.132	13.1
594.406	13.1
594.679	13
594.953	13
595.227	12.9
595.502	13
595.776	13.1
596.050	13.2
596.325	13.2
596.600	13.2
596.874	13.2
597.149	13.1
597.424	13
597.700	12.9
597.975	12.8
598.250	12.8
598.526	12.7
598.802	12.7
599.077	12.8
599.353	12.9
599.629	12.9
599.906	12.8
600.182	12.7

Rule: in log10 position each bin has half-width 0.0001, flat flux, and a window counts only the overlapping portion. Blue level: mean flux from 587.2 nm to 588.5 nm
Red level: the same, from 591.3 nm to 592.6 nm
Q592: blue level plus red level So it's 26.2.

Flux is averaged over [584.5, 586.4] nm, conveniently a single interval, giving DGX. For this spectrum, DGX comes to 13.2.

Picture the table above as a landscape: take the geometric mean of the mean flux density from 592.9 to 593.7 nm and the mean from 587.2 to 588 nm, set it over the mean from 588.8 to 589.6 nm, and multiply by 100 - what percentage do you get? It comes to 110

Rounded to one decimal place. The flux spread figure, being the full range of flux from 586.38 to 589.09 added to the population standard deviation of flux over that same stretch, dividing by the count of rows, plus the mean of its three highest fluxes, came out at 14.7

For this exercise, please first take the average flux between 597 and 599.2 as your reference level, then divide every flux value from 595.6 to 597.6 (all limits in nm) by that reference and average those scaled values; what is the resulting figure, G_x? 1.02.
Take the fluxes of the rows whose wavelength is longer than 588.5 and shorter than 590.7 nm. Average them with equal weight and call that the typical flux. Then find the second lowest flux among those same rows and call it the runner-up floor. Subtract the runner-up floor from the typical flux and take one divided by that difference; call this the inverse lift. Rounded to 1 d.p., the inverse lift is 1.7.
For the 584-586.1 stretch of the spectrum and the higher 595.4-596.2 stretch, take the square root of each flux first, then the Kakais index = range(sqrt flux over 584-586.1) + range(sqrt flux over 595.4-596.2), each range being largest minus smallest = 0.10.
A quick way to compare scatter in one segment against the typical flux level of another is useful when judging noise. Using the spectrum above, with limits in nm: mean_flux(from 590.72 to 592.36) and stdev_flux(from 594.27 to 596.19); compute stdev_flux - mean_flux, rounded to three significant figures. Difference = -13.1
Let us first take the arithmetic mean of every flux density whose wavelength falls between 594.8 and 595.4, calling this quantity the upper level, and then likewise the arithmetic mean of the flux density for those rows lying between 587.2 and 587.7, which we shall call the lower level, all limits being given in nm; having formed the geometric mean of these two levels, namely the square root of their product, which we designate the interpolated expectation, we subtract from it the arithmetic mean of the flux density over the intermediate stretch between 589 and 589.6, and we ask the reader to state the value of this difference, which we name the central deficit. 1.12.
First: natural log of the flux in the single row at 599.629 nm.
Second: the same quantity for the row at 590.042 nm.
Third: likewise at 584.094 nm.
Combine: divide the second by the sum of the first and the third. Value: 0.497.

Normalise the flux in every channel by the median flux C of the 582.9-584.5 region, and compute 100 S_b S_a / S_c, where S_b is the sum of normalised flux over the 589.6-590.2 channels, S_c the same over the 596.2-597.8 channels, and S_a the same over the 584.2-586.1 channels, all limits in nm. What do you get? 222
